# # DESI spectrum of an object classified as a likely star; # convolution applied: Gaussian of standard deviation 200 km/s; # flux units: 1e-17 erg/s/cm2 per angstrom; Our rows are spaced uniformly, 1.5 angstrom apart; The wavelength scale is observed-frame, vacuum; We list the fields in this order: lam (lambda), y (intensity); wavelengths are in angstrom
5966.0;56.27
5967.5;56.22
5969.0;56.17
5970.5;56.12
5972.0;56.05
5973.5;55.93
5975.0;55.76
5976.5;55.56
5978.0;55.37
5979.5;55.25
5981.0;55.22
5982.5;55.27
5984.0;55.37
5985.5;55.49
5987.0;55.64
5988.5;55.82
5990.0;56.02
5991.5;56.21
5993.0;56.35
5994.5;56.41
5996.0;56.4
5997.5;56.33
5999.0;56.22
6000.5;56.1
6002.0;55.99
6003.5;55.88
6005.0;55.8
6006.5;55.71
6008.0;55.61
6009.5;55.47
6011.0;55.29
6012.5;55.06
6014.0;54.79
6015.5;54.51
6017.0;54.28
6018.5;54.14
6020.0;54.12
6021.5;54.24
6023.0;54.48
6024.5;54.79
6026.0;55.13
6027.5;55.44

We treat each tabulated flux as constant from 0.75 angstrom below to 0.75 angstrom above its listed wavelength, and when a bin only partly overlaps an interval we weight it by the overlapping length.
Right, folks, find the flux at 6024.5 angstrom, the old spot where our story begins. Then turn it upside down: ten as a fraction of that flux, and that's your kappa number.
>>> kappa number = 0.183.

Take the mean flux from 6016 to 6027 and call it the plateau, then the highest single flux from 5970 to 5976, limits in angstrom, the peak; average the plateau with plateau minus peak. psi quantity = 26.4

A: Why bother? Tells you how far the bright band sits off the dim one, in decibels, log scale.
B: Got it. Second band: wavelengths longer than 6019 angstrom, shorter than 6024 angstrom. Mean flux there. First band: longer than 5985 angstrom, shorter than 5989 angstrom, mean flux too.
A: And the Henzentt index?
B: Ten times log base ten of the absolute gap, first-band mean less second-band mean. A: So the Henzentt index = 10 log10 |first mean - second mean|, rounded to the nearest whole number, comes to 1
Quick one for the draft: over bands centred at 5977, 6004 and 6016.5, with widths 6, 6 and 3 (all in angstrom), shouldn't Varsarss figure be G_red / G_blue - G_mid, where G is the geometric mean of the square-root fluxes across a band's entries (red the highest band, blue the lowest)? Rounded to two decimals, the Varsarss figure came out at -6.48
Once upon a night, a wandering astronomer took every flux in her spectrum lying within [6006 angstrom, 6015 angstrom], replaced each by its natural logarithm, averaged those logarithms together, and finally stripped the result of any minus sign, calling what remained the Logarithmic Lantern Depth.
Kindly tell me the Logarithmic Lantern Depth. 4.013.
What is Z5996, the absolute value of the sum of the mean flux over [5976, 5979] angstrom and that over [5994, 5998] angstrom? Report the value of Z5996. 111.8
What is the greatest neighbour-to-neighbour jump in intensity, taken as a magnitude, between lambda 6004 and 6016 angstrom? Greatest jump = 0.28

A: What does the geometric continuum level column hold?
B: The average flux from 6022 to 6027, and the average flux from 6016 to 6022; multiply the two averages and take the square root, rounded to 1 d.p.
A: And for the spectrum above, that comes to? 54.5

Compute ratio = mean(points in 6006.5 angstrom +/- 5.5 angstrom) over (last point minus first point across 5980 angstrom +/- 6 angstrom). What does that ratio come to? -206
